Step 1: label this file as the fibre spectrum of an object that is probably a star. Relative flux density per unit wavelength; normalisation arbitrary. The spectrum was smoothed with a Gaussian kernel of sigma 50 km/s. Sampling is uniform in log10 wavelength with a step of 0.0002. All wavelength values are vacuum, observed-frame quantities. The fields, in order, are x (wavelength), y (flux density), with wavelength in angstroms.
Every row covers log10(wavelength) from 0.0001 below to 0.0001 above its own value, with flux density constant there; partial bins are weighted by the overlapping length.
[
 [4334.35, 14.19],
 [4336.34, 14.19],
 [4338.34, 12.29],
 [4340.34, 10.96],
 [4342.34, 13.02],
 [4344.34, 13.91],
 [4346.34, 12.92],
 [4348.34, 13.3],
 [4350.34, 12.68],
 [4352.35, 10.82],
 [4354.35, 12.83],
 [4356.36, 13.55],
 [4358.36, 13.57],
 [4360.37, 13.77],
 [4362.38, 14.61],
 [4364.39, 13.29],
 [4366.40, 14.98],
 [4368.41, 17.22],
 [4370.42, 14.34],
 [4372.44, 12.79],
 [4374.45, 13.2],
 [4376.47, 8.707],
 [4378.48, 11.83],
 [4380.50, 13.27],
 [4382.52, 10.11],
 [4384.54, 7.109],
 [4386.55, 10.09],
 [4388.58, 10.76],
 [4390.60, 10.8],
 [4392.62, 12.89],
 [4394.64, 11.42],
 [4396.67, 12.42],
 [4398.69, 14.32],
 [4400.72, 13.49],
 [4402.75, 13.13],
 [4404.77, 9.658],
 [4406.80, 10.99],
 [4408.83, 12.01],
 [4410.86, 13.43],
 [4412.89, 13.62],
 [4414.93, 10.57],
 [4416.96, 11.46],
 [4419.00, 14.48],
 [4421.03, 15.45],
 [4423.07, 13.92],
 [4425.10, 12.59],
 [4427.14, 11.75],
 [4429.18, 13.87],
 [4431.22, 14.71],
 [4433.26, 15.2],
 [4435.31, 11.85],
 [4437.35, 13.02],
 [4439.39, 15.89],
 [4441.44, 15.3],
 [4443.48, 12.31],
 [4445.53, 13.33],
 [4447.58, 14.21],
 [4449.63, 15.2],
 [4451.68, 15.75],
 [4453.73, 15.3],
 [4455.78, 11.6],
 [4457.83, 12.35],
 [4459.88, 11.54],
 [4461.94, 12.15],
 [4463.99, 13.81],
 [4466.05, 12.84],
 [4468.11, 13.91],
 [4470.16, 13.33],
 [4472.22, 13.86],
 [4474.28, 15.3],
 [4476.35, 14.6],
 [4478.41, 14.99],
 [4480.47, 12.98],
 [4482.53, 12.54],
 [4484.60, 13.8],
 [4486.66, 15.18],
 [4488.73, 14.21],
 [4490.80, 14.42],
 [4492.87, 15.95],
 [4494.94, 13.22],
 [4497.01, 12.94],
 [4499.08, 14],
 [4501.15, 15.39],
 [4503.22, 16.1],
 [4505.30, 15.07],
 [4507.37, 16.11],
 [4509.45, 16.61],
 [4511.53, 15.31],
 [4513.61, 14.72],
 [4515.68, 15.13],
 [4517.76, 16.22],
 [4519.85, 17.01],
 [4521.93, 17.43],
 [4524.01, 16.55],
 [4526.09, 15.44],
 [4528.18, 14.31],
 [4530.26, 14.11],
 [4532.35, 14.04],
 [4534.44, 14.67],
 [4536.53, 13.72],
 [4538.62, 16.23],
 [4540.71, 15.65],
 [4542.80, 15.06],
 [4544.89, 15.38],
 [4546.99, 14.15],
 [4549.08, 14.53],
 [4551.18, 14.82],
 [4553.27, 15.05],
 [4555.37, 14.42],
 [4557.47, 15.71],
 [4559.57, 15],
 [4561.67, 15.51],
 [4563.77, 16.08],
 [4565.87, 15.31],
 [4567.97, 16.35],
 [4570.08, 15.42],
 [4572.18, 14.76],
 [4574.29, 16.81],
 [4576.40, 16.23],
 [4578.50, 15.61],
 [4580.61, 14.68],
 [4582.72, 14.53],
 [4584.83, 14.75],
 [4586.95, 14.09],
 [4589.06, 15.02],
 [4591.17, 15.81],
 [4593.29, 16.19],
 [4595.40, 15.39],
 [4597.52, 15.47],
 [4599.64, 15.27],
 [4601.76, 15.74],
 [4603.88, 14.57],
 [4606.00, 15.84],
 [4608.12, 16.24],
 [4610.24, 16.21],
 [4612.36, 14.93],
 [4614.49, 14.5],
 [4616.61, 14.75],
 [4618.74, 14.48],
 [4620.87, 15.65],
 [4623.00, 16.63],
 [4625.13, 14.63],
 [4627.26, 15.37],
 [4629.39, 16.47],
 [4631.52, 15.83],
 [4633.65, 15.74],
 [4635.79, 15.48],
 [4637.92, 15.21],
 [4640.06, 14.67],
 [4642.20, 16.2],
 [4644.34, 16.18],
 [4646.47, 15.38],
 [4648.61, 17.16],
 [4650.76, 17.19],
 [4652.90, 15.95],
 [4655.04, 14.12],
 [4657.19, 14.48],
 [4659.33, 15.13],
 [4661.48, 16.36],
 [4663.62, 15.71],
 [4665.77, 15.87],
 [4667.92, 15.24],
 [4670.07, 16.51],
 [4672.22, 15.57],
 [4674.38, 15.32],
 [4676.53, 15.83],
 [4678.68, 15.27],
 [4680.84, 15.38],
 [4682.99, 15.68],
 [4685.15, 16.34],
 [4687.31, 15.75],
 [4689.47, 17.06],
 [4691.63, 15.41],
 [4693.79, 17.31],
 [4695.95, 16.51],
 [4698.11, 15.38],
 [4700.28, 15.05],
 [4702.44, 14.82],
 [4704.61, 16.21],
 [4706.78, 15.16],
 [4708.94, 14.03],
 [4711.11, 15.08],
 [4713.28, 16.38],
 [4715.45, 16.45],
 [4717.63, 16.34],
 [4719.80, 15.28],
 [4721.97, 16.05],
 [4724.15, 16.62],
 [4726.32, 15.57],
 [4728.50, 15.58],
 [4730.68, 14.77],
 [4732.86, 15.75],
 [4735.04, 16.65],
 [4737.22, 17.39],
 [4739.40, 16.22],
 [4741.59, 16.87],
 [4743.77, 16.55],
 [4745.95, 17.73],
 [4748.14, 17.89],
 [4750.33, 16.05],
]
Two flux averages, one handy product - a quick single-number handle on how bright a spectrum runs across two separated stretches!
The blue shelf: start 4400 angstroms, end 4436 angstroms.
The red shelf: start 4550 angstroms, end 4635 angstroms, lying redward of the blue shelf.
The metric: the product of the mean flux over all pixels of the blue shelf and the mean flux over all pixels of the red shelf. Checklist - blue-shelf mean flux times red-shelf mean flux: 199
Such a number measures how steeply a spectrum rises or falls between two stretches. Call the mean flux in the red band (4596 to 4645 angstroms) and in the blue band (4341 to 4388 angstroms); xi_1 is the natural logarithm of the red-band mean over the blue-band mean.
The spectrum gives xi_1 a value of 0.20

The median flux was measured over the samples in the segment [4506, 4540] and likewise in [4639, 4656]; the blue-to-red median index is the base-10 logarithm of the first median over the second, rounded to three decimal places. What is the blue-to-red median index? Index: -0.019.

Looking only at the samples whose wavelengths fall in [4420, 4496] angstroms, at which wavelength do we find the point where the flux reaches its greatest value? 4492.87 angstroms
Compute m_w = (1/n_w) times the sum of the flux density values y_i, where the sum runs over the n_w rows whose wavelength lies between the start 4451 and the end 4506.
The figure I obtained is 14.0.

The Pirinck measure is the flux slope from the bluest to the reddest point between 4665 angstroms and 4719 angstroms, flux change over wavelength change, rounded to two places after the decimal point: 0.01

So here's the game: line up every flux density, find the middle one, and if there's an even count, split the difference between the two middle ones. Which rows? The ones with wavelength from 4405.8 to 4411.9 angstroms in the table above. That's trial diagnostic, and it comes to 12.0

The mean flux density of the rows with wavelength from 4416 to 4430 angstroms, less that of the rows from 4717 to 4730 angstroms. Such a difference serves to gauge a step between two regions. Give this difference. -2.5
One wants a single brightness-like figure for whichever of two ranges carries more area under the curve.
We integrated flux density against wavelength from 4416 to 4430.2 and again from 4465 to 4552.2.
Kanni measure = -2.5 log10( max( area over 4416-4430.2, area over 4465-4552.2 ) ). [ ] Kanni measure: -7.8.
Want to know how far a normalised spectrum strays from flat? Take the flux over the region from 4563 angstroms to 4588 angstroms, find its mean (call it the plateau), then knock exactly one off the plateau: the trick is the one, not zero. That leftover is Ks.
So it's 14.4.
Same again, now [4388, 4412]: 11.1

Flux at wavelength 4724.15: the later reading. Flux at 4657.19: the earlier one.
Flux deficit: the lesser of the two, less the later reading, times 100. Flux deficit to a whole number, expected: -214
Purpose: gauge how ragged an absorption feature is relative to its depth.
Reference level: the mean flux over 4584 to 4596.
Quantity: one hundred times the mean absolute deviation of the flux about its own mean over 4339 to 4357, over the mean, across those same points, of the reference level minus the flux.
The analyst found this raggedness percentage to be 31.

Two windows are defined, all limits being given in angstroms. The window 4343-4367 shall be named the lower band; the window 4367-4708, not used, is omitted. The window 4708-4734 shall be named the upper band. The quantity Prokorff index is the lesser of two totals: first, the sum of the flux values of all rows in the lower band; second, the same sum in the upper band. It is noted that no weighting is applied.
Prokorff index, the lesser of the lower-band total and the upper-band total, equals 160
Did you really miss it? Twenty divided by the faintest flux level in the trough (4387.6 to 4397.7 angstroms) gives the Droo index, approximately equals 1.86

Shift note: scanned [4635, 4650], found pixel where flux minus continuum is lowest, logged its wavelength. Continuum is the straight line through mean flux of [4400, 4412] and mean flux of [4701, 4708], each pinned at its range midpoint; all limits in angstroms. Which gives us 4640.06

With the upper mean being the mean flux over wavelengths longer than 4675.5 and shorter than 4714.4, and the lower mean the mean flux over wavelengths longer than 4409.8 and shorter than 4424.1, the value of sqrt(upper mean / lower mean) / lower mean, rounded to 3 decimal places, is 0.082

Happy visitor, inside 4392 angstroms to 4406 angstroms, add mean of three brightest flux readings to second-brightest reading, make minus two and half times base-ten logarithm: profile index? -3.58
